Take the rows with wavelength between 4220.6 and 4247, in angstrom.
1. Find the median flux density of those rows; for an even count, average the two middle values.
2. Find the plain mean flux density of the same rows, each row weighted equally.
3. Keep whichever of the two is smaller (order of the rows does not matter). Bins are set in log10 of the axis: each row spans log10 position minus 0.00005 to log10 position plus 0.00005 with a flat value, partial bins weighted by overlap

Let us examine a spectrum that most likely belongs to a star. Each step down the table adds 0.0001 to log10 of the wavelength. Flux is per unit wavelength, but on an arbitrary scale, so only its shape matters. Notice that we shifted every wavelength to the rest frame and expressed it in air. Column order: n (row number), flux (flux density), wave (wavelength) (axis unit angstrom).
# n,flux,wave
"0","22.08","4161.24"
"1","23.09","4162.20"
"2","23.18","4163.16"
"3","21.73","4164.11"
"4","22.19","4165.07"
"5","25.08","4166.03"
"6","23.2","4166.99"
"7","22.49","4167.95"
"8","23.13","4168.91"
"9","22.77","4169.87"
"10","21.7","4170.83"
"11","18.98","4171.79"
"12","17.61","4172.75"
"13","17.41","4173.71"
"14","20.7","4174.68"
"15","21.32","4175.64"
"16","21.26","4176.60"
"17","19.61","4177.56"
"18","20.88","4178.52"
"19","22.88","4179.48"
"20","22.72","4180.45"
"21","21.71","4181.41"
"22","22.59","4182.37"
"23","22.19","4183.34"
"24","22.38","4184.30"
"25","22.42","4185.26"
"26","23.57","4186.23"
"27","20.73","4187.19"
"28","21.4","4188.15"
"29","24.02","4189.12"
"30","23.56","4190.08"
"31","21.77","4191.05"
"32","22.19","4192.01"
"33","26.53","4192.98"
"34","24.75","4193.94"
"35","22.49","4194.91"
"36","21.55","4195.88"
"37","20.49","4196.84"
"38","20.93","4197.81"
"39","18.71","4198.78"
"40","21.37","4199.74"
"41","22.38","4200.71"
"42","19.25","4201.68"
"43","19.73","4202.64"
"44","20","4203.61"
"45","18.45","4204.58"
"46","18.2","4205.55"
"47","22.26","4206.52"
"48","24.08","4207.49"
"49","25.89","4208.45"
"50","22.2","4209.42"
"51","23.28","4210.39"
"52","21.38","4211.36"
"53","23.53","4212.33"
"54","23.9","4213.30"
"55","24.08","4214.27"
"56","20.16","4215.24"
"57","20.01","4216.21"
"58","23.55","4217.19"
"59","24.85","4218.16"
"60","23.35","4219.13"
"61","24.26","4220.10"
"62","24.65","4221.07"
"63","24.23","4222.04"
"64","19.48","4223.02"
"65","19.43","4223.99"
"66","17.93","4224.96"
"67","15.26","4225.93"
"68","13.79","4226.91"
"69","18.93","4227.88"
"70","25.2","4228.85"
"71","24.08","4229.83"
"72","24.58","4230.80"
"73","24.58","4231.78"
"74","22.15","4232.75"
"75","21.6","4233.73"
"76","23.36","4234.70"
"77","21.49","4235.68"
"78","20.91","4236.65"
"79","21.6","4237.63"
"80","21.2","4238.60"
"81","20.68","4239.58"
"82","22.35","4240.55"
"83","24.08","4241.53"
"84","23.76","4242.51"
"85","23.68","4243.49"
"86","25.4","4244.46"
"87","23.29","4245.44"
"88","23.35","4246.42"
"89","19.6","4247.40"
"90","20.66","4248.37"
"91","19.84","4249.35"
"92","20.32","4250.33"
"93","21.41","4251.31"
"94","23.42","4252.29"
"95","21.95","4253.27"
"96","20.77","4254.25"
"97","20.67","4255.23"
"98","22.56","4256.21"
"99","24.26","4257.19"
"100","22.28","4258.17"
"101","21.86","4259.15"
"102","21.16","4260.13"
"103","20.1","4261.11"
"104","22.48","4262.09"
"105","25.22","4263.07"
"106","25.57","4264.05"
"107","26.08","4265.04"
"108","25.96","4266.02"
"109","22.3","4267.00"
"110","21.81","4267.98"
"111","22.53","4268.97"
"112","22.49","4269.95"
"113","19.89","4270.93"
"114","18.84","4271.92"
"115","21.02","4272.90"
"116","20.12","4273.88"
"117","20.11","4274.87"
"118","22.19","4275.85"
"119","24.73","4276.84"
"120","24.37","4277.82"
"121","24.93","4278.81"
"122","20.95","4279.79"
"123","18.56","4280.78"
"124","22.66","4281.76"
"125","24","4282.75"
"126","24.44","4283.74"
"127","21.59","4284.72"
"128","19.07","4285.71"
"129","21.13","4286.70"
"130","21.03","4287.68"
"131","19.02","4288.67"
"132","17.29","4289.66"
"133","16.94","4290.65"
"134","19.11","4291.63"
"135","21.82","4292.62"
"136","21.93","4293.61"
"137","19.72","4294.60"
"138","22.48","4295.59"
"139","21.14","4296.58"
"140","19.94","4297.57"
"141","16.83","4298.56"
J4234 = 21.9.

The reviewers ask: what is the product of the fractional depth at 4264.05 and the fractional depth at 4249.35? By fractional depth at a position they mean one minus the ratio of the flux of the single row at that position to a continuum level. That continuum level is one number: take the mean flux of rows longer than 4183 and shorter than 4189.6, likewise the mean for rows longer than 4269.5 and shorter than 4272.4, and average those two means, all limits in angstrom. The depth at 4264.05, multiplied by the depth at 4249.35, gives -0.014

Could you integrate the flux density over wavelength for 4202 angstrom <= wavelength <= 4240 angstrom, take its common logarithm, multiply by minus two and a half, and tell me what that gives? -7.3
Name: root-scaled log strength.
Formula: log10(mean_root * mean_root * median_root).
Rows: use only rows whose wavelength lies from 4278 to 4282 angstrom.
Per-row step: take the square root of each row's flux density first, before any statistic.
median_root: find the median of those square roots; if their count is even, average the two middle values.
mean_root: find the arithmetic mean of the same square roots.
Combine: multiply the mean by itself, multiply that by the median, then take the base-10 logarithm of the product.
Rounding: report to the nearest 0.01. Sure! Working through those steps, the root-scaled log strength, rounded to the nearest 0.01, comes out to 2.01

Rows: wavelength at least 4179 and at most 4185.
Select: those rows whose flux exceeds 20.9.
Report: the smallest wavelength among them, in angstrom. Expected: 4179.48 angstrom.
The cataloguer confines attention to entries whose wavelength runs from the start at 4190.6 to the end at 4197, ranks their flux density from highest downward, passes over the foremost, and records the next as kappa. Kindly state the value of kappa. 24.75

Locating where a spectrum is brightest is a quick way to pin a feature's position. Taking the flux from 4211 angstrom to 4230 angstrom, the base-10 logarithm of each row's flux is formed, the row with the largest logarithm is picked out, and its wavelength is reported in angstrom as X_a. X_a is 4228.85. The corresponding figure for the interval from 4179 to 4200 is 4192.98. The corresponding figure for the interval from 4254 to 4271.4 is 4265.04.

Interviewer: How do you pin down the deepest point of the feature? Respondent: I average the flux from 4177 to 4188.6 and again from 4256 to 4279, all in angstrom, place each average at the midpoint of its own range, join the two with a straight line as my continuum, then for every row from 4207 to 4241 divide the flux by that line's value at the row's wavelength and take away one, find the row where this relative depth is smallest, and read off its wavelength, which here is 4226.91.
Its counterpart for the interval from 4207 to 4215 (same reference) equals 4211.36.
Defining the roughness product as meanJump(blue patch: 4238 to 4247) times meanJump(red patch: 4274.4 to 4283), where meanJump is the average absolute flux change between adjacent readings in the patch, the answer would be 2.2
